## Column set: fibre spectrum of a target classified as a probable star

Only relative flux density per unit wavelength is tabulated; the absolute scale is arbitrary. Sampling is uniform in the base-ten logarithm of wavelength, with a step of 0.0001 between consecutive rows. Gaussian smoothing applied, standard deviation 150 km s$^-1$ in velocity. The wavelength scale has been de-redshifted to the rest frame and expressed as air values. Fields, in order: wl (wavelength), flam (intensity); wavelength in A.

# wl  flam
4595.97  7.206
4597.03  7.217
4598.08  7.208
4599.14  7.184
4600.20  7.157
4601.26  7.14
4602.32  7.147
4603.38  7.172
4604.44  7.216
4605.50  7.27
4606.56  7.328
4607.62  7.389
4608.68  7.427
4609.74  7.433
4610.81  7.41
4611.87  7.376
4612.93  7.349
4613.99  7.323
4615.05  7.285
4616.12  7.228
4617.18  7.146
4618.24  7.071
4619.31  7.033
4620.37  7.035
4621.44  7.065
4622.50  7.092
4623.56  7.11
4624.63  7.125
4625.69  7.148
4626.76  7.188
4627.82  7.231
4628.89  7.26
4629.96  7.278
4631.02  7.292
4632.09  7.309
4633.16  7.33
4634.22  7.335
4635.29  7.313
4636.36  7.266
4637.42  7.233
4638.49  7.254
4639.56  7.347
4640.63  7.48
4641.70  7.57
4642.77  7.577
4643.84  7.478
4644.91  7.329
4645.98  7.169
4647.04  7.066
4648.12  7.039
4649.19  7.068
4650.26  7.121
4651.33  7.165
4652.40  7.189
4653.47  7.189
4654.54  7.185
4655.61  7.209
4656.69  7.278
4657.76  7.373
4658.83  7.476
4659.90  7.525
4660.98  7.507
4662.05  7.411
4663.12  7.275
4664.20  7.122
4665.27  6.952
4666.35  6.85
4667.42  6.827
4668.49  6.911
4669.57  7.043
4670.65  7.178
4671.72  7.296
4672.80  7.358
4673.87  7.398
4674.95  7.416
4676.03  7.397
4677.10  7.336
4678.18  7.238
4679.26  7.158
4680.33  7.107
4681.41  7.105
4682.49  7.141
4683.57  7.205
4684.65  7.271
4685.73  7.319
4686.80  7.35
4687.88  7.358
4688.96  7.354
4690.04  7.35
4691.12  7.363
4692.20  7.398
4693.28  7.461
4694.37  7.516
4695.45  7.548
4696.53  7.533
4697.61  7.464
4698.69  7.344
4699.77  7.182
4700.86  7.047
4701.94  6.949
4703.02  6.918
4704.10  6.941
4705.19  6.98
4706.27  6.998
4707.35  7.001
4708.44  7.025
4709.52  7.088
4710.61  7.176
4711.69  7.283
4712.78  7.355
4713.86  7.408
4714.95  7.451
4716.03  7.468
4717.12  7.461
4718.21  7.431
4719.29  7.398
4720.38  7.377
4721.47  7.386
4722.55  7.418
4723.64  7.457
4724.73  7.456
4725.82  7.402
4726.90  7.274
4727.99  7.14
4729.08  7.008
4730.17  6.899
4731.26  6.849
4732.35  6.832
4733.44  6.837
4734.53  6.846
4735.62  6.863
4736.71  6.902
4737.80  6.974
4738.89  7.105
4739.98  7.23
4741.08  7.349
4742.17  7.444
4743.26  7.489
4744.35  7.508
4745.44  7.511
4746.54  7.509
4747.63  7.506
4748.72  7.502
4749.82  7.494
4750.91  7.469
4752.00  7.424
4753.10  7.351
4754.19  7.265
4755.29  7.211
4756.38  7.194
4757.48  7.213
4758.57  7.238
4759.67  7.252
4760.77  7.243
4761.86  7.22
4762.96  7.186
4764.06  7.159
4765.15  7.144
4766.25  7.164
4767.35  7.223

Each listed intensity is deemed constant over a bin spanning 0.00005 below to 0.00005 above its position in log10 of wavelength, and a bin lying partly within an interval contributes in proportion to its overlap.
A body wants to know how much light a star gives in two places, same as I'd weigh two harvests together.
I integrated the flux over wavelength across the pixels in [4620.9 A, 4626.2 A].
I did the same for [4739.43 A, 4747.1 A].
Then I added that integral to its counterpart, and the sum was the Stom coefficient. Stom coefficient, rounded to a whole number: 95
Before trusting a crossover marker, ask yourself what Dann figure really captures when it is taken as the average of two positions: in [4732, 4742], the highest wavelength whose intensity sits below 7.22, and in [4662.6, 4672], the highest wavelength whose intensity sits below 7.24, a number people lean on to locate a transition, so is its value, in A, 4704.8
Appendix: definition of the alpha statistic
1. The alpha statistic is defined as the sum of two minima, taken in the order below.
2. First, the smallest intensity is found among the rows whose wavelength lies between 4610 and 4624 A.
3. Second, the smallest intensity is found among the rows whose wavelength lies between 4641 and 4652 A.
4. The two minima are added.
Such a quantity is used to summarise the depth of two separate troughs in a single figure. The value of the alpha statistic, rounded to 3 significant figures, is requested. 14.1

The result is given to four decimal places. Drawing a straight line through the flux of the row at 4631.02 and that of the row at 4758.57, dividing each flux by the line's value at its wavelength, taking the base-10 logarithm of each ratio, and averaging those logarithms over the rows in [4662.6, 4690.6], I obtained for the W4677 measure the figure -0.0042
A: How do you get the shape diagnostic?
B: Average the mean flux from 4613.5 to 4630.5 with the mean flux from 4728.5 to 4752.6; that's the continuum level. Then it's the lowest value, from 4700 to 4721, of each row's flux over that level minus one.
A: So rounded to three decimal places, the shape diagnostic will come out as -0.037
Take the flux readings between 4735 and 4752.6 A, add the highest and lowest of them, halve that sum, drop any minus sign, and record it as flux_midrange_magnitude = 7.19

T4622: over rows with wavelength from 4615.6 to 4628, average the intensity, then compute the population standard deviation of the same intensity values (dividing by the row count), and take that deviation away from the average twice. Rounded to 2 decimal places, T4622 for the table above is 6.99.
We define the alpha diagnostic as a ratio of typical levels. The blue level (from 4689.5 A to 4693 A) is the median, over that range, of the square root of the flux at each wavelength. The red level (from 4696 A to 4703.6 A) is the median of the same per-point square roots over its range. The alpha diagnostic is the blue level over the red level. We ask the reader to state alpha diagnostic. 1.01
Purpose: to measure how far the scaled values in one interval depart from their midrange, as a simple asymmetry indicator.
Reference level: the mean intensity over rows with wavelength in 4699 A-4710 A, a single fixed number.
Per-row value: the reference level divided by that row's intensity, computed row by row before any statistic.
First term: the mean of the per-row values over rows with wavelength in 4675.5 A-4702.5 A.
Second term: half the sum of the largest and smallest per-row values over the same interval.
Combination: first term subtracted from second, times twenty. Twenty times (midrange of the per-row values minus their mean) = 0.16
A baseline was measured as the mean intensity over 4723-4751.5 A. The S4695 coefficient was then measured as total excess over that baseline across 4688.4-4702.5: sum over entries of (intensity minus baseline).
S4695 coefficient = 1.6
